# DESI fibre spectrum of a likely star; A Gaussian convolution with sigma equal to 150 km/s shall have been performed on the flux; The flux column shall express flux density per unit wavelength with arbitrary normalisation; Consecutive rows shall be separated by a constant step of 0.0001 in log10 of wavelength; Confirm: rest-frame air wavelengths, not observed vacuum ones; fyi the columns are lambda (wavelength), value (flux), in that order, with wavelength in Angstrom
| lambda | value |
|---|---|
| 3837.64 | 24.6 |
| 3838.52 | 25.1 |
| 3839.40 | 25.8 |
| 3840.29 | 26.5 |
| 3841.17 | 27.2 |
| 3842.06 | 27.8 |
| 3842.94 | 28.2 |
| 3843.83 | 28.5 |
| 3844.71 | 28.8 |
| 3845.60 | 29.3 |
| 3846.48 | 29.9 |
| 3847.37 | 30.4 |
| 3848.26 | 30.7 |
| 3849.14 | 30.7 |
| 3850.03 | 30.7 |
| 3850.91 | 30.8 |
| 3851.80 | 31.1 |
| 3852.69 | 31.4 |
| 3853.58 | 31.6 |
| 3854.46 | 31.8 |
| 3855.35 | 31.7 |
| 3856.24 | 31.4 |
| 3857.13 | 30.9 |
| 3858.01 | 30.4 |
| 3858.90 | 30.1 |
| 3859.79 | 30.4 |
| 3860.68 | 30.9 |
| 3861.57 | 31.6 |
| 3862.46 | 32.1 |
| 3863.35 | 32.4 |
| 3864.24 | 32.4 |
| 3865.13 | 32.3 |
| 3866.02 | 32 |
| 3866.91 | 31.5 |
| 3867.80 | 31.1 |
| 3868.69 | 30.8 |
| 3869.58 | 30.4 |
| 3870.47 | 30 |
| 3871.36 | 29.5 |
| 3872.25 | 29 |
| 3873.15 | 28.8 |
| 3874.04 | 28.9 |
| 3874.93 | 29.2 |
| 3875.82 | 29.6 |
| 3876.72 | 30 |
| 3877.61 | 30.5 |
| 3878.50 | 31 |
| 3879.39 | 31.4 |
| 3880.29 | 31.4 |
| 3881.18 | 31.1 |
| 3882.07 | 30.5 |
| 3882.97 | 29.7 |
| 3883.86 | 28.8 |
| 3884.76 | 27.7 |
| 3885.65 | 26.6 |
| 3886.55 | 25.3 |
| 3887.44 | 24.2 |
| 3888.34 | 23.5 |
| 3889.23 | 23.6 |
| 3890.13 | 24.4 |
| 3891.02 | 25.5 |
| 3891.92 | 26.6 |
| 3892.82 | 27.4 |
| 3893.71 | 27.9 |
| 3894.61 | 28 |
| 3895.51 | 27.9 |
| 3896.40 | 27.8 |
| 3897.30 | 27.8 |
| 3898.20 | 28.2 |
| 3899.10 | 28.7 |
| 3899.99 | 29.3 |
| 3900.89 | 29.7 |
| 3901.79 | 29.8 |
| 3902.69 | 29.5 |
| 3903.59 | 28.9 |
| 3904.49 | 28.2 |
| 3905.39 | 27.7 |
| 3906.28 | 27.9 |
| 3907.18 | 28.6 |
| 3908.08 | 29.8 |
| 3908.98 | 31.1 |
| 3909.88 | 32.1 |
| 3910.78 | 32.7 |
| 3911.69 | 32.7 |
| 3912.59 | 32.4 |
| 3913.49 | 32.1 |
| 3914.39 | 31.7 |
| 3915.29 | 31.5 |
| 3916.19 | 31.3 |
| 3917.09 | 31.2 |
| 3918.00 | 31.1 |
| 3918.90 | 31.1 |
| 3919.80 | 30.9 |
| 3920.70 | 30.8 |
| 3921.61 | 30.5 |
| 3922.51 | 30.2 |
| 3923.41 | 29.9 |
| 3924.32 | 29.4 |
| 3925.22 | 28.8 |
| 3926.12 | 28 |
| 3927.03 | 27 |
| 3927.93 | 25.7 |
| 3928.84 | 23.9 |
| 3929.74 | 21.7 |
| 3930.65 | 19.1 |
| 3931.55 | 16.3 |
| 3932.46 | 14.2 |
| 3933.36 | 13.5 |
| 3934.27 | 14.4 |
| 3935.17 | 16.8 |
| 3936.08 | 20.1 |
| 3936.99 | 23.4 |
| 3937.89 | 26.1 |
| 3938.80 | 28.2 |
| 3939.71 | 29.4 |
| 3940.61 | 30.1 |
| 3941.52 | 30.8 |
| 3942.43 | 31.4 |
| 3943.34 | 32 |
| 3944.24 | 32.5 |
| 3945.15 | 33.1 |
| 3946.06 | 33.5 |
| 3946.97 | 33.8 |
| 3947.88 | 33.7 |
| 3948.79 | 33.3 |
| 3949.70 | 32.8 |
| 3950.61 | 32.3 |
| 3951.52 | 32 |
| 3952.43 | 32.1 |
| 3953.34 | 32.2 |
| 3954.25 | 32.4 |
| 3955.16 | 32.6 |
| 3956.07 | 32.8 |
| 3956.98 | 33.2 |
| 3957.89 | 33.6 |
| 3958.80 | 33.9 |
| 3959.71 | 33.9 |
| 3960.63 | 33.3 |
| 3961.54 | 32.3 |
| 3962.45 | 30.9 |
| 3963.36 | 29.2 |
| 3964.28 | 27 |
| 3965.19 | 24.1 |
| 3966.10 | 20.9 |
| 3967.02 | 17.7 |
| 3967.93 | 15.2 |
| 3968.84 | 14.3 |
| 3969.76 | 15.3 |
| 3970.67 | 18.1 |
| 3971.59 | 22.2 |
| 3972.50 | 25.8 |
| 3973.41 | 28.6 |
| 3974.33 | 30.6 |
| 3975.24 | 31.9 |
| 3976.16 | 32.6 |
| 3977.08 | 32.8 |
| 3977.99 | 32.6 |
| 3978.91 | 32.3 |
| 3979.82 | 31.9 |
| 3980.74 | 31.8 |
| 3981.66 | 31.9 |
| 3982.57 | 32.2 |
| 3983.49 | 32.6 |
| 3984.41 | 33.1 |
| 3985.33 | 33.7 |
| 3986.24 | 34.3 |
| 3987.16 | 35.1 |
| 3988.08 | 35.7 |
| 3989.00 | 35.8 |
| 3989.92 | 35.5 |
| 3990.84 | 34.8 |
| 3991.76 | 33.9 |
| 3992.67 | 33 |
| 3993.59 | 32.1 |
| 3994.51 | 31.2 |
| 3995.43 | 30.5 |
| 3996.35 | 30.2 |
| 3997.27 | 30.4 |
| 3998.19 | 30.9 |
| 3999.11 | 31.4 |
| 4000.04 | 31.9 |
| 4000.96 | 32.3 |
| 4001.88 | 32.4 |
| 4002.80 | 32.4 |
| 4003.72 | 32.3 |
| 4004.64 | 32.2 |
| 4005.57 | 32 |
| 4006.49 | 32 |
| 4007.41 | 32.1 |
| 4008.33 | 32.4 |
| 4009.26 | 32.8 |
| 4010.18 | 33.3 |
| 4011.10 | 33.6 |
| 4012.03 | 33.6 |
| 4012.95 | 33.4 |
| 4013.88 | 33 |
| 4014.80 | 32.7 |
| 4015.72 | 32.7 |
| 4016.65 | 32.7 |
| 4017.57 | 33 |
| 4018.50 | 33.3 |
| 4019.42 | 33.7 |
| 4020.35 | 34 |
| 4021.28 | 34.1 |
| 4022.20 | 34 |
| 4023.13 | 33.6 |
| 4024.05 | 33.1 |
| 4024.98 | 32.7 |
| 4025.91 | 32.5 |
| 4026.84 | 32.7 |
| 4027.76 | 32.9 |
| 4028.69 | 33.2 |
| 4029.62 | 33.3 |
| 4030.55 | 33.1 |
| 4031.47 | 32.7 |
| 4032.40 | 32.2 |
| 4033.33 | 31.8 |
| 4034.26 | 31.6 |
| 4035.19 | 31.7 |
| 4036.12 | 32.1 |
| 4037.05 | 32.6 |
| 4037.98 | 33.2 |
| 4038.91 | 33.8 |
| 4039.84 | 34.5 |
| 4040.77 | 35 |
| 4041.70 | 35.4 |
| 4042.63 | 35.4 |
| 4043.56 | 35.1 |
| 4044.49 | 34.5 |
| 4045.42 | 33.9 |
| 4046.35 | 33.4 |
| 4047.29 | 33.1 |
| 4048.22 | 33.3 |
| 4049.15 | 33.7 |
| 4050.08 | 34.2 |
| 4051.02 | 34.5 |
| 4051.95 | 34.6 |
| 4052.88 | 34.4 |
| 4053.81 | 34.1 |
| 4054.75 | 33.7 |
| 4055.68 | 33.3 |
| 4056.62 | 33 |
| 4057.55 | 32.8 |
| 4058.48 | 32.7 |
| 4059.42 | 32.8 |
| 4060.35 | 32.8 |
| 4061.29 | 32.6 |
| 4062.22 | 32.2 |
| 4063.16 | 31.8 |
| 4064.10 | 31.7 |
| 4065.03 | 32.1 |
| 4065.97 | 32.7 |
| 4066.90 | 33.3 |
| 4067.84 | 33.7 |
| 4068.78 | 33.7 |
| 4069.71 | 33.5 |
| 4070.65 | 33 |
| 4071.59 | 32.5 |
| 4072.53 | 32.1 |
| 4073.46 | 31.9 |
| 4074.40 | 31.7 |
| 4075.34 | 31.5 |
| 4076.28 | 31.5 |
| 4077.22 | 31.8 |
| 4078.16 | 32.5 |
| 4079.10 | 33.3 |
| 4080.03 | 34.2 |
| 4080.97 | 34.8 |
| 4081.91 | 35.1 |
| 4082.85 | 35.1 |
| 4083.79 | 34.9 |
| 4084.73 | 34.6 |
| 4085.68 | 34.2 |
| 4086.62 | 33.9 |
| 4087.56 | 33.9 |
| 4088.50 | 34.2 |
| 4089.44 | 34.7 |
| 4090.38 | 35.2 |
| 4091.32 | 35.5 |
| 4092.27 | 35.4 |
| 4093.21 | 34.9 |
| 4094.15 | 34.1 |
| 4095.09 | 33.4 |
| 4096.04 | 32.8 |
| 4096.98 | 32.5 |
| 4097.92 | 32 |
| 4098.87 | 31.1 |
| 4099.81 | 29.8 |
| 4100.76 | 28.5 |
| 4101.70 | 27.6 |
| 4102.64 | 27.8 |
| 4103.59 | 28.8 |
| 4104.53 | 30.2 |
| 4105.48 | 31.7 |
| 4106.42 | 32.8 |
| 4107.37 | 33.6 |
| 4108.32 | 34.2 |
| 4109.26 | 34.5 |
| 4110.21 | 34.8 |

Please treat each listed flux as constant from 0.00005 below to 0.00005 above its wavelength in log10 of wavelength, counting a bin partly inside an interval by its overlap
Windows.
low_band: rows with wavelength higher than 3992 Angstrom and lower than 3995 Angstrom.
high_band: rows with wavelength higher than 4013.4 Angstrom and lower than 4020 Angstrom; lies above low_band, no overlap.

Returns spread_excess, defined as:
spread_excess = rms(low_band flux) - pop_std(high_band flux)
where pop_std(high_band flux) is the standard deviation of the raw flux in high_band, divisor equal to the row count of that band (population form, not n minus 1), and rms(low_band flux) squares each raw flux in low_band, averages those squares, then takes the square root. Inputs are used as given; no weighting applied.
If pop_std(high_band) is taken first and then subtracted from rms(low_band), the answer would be 31.8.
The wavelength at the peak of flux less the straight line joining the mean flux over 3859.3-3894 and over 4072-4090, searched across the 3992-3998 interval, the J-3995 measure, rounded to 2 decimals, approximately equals 3992.67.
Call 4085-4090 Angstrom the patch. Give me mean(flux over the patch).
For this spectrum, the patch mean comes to 34.2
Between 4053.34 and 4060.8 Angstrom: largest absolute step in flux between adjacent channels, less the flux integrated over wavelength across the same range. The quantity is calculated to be -247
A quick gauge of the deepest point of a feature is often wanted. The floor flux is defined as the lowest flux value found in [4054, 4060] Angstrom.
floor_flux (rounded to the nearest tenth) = 32.7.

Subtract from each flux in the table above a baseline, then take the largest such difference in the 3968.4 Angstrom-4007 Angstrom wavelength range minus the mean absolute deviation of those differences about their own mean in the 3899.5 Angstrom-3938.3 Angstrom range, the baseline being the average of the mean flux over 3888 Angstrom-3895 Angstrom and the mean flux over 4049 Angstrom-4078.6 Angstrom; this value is 2.15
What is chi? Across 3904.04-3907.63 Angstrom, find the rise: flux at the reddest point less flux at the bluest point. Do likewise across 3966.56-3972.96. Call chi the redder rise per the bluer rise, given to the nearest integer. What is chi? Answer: 20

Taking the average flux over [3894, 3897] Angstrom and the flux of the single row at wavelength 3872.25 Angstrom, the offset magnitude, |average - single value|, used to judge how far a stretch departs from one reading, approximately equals 1.1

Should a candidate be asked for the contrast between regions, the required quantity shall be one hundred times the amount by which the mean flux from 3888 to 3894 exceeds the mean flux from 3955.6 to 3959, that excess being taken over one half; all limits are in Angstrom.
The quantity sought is -1564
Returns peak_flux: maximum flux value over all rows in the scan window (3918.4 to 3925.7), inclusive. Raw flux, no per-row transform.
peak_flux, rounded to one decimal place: 31.1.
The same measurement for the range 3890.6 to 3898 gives 28.0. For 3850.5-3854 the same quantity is 31.6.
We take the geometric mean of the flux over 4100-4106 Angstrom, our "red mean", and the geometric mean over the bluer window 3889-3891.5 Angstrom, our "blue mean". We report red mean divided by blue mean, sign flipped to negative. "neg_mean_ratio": -1.19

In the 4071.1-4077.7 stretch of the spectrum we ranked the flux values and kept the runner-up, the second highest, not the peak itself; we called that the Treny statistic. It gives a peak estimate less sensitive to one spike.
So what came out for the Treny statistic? 32.1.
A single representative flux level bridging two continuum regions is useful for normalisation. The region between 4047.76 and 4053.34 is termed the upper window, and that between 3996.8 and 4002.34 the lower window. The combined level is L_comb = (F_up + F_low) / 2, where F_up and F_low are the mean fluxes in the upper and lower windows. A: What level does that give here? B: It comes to 33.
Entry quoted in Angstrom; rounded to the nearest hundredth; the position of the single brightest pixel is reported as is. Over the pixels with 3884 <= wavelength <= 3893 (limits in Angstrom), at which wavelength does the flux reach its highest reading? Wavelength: 3884.76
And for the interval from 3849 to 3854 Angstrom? 3853.58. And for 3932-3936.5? 3936.08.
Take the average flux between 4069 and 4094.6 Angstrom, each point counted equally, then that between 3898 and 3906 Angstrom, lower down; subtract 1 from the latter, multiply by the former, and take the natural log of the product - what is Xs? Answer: 6.85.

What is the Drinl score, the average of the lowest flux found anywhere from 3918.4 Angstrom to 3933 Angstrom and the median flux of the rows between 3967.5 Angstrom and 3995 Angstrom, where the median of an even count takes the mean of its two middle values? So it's 23.2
